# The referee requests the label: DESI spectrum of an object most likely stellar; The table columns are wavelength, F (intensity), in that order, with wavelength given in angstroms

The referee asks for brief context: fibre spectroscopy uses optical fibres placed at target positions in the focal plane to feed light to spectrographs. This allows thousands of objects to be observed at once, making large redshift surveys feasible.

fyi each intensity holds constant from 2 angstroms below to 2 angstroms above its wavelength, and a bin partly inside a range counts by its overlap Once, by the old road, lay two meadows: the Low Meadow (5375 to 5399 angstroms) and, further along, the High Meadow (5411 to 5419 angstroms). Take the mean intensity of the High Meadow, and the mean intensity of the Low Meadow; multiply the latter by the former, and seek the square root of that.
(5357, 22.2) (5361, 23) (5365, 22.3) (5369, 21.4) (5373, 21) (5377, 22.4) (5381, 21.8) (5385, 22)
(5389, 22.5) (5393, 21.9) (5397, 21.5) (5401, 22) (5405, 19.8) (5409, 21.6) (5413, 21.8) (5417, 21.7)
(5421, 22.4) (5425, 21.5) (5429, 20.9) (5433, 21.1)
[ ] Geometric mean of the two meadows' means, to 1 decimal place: 21.9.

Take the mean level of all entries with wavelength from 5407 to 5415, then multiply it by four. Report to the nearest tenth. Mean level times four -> 86.8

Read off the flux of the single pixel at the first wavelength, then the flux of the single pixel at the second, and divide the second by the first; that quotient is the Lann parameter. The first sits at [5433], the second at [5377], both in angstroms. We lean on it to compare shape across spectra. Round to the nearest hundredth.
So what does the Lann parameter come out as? 1.06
